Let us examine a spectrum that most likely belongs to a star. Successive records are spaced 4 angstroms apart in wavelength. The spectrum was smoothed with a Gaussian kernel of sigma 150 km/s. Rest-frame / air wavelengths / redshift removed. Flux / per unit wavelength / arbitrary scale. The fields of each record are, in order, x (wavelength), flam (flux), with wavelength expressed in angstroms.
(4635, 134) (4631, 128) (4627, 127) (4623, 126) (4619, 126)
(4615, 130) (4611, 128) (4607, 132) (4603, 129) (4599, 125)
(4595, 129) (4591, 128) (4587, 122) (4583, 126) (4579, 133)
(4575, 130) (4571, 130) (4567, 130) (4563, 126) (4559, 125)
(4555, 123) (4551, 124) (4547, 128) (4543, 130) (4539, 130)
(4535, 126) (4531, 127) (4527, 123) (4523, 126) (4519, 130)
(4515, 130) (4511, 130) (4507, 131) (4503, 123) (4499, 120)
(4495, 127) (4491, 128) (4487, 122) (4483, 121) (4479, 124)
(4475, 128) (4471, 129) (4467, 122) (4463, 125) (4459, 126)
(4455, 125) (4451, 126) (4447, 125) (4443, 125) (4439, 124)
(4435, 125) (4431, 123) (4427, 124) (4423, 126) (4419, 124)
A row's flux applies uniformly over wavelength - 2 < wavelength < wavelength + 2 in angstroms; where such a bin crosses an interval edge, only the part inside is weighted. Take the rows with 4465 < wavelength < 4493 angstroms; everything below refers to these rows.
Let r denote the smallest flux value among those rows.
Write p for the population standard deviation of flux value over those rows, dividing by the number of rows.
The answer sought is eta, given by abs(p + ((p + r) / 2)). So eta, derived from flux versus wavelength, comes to 65.2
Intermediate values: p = 3.1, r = 121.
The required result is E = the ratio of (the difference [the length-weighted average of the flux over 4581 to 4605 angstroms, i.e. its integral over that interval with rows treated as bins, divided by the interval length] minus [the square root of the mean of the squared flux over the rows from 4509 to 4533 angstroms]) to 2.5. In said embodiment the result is -0.5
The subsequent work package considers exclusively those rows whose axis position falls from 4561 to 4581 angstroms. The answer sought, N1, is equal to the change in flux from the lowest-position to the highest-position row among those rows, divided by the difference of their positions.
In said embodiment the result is 0.44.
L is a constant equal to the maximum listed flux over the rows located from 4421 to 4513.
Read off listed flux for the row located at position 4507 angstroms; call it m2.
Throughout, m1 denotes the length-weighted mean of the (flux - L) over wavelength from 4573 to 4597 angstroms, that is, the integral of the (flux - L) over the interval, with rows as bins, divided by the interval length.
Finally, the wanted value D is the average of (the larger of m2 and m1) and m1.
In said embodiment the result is 64.0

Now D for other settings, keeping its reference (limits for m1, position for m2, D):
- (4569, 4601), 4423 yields 61.4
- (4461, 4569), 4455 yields 60.1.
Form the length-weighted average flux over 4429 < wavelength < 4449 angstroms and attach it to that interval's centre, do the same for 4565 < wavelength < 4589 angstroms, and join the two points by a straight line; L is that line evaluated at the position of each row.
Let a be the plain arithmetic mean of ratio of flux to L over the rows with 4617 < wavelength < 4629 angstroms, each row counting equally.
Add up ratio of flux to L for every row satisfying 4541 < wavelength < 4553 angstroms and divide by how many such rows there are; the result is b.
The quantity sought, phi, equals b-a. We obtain 0.025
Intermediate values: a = 0.97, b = 1.00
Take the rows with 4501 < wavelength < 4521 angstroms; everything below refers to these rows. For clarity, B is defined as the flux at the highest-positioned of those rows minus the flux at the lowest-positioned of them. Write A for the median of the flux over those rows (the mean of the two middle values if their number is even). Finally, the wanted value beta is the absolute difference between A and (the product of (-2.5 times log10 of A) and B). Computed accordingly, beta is 167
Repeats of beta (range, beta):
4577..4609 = 123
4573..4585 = 109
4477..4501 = 102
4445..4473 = 146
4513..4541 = 127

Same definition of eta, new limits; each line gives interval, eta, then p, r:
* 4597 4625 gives 66.0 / 2.3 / 125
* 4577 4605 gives 65.9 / 3.2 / 122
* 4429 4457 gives 62.8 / 0.9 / 123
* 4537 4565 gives 65.4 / 2.6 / 123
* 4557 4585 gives 66.6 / 2.7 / 125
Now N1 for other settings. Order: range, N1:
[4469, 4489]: -0.44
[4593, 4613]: -0.06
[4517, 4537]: -0.25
